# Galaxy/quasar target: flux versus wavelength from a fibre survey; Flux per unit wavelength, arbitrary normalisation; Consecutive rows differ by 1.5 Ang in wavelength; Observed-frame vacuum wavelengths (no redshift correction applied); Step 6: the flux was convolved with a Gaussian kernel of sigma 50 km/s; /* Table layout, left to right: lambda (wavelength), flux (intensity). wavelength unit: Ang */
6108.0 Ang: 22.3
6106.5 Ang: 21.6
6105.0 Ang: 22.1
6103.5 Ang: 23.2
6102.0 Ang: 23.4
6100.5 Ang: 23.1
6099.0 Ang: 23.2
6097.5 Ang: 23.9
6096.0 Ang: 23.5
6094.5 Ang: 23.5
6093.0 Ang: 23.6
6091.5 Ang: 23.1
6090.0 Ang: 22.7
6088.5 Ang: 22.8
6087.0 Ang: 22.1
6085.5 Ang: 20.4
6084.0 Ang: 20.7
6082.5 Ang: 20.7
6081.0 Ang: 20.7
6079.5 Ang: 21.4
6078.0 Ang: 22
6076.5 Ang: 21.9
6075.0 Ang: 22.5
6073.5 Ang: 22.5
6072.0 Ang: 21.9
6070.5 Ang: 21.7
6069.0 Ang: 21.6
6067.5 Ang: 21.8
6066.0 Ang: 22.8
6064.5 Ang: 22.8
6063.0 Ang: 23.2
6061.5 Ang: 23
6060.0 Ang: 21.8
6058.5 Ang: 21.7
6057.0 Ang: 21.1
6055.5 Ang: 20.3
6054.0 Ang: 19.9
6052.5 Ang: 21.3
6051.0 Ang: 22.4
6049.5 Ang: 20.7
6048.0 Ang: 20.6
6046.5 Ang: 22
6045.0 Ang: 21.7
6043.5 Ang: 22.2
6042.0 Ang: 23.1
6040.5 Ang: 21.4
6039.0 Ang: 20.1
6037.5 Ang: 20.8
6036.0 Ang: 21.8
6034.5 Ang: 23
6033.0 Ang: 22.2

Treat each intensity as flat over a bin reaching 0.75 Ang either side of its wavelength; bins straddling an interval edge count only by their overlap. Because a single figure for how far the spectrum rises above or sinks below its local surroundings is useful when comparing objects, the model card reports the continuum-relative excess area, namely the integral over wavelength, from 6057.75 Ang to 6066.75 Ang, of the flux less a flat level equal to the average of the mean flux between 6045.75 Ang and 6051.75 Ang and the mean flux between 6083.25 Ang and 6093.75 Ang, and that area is 6.6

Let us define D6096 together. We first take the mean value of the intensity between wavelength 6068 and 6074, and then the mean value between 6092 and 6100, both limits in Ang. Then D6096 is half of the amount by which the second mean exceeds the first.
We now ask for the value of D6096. 0.81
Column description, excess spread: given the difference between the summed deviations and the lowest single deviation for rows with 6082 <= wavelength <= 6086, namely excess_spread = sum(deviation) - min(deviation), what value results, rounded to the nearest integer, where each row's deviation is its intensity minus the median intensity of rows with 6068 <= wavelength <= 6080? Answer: -2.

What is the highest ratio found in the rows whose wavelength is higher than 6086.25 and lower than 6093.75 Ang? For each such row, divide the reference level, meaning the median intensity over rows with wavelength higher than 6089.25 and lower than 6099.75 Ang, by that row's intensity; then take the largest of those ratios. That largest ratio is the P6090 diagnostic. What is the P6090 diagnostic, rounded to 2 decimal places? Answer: 1.06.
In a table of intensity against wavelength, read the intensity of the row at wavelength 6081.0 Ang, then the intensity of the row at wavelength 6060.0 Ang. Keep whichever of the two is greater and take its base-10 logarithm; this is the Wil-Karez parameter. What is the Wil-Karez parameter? 1.34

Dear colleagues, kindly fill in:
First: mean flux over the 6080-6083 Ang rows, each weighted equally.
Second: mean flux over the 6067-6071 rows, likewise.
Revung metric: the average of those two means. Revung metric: 21.2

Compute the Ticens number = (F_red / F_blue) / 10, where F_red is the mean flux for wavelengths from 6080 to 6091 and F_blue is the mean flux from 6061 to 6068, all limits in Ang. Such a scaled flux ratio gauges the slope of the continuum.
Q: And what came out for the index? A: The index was 0.0944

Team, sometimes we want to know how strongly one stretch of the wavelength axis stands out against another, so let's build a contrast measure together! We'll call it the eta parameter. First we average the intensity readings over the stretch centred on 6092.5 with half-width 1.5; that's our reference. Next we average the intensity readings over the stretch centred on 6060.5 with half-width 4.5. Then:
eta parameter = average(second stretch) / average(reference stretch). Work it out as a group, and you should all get 0.95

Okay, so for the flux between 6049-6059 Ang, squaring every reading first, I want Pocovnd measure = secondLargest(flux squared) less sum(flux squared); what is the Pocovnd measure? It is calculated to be -2637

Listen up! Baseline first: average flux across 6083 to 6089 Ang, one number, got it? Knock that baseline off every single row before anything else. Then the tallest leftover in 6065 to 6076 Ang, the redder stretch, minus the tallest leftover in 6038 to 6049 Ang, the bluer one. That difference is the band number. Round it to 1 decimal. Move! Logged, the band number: -0.3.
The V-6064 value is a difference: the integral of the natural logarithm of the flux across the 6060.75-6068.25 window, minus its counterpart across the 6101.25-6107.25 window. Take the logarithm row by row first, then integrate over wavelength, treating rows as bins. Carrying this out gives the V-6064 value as 5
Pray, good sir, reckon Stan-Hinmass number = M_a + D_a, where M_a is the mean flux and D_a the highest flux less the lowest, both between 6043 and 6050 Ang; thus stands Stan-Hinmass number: 23.0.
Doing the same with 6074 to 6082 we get 23.5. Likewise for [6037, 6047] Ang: 24.6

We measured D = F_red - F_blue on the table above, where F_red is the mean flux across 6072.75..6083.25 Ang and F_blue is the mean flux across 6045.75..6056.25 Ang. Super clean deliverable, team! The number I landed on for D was 0.64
